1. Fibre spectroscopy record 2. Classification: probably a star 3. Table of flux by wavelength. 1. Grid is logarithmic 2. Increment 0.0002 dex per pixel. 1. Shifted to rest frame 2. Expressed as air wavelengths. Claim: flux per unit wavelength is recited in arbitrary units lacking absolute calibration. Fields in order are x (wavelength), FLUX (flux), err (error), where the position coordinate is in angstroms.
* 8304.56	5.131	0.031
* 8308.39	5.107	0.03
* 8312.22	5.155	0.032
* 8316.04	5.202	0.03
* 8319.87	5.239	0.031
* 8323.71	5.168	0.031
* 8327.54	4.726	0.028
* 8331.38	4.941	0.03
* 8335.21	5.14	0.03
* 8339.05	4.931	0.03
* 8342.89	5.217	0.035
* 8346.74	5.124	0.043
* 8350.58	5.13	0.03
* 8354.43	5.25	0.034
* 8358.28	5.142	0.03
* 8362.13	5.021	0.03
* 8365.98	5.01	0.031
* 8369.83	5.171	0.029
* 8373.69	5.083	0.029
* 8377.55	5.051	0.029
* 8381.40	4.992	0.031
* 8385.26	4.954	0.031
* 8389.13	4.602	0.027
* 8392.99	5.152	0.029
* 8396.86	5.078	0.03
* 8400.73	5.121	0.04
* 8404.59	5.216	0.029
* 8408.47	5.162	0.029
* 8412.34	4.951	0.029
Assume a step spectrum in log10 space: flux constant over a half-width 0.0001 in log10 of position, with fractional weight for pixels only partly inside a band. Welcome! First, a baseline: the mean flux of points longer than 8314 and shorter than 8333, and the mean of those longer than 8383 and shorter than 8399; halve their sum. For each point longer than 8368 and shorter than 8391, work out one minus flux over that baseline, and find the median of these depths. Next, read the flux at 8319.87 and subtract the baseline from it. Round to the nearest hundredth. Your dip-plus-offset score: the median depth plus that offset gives 0.23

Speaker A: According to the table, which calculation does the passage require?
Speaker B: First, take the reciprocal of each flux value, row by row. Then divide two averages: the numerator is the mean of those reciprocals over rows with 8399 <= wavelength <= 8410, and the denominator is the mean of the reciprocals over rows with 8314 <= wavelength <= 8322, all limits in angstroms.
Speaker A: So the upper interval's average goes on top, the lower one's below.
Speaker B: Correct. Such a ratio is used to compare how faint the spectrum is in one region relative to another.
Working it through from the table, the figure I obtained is 1.01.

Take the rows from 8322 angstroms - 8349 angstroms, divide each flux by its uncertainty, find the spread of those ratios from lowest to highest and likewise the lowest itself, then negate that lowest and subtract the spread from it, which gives -171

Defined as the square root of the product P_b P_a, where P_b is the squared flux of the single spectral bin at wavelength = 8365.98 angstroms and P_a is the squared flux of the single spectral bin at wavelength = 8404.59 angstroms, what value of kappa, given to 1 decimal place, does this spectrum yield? 26.1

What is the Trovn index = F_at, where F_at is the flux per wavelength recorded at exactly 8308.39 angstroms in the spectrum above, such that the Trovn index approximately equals 5.107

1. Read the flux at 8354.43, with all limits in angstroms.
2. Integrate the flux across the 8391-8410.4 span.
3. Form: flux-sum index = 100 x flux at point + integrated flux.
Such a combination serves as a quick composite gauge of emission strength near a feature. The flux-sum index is 625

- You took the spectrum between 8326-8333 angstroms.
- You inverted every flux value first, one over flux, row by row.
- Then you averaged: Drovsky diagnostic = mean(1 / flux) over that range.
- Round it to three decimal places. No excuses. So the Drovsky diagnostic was 0.207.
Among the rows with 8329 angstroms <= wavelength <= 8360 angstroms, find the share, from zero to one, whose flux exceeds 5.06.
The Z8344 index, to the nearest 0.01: 0.75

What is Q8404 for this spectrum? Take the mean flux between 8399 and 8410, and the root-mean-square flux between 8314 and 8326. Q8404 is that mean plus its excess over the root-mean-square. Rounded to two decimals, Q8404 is 5.13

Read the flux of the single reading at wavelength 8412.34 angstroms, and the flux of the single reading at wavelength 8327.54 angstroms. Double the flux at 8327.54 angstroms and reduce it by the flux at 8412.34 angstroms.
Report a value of 4.50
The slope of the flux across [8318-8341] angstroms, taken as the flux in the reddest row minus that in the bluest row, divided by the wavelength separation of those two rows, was -0.016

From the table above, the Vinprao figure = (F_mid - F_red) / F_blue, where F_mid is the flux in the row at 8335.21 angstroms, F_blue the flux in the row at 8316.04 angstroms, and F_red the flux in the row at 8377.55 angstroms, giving 0.017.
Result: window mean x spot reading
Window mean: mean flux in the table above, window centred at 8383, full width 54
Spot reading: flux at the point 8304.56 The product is 25.93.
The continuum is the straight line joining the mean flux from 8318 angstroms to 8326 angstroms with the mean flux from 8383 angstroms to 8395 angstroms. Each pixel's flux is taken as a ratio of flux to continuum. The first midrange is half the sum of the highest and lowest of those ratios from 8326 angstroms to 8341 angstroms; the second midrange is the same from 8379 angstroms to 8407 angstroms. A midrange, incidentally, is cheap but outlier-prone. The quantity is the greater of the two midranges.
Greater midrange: 1.01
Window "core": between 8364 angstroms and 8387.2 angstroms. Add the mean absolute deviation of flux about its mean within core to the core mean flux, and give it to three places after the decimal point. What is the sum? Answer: 5.102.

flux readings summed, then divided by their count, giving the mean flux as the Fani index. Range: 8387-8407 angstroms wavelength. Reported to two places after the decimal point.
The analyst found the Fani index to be 5.03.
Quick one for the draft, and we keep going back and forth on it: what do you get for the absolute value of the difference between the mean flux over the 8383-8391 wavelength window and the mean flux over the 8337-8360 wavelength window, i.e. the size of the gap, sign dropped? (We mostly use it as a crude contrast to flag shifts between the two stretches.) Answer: 0.35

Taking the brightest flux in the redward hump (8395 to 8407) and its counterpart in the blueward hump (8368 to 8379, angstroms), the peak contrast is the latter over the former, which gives 0.99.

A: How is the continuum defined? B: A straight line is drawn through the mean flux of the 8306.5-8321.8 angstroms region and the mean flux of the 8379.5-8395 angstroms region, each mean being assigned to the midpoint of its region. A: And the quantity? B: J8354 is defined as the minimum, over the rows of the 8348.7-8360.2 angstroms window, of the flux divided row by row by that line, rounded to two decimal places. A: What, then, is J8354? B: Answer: 1.02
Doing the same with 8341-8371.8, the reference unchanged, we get 1.00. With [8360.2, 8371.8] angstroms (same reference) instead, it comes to 1.00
